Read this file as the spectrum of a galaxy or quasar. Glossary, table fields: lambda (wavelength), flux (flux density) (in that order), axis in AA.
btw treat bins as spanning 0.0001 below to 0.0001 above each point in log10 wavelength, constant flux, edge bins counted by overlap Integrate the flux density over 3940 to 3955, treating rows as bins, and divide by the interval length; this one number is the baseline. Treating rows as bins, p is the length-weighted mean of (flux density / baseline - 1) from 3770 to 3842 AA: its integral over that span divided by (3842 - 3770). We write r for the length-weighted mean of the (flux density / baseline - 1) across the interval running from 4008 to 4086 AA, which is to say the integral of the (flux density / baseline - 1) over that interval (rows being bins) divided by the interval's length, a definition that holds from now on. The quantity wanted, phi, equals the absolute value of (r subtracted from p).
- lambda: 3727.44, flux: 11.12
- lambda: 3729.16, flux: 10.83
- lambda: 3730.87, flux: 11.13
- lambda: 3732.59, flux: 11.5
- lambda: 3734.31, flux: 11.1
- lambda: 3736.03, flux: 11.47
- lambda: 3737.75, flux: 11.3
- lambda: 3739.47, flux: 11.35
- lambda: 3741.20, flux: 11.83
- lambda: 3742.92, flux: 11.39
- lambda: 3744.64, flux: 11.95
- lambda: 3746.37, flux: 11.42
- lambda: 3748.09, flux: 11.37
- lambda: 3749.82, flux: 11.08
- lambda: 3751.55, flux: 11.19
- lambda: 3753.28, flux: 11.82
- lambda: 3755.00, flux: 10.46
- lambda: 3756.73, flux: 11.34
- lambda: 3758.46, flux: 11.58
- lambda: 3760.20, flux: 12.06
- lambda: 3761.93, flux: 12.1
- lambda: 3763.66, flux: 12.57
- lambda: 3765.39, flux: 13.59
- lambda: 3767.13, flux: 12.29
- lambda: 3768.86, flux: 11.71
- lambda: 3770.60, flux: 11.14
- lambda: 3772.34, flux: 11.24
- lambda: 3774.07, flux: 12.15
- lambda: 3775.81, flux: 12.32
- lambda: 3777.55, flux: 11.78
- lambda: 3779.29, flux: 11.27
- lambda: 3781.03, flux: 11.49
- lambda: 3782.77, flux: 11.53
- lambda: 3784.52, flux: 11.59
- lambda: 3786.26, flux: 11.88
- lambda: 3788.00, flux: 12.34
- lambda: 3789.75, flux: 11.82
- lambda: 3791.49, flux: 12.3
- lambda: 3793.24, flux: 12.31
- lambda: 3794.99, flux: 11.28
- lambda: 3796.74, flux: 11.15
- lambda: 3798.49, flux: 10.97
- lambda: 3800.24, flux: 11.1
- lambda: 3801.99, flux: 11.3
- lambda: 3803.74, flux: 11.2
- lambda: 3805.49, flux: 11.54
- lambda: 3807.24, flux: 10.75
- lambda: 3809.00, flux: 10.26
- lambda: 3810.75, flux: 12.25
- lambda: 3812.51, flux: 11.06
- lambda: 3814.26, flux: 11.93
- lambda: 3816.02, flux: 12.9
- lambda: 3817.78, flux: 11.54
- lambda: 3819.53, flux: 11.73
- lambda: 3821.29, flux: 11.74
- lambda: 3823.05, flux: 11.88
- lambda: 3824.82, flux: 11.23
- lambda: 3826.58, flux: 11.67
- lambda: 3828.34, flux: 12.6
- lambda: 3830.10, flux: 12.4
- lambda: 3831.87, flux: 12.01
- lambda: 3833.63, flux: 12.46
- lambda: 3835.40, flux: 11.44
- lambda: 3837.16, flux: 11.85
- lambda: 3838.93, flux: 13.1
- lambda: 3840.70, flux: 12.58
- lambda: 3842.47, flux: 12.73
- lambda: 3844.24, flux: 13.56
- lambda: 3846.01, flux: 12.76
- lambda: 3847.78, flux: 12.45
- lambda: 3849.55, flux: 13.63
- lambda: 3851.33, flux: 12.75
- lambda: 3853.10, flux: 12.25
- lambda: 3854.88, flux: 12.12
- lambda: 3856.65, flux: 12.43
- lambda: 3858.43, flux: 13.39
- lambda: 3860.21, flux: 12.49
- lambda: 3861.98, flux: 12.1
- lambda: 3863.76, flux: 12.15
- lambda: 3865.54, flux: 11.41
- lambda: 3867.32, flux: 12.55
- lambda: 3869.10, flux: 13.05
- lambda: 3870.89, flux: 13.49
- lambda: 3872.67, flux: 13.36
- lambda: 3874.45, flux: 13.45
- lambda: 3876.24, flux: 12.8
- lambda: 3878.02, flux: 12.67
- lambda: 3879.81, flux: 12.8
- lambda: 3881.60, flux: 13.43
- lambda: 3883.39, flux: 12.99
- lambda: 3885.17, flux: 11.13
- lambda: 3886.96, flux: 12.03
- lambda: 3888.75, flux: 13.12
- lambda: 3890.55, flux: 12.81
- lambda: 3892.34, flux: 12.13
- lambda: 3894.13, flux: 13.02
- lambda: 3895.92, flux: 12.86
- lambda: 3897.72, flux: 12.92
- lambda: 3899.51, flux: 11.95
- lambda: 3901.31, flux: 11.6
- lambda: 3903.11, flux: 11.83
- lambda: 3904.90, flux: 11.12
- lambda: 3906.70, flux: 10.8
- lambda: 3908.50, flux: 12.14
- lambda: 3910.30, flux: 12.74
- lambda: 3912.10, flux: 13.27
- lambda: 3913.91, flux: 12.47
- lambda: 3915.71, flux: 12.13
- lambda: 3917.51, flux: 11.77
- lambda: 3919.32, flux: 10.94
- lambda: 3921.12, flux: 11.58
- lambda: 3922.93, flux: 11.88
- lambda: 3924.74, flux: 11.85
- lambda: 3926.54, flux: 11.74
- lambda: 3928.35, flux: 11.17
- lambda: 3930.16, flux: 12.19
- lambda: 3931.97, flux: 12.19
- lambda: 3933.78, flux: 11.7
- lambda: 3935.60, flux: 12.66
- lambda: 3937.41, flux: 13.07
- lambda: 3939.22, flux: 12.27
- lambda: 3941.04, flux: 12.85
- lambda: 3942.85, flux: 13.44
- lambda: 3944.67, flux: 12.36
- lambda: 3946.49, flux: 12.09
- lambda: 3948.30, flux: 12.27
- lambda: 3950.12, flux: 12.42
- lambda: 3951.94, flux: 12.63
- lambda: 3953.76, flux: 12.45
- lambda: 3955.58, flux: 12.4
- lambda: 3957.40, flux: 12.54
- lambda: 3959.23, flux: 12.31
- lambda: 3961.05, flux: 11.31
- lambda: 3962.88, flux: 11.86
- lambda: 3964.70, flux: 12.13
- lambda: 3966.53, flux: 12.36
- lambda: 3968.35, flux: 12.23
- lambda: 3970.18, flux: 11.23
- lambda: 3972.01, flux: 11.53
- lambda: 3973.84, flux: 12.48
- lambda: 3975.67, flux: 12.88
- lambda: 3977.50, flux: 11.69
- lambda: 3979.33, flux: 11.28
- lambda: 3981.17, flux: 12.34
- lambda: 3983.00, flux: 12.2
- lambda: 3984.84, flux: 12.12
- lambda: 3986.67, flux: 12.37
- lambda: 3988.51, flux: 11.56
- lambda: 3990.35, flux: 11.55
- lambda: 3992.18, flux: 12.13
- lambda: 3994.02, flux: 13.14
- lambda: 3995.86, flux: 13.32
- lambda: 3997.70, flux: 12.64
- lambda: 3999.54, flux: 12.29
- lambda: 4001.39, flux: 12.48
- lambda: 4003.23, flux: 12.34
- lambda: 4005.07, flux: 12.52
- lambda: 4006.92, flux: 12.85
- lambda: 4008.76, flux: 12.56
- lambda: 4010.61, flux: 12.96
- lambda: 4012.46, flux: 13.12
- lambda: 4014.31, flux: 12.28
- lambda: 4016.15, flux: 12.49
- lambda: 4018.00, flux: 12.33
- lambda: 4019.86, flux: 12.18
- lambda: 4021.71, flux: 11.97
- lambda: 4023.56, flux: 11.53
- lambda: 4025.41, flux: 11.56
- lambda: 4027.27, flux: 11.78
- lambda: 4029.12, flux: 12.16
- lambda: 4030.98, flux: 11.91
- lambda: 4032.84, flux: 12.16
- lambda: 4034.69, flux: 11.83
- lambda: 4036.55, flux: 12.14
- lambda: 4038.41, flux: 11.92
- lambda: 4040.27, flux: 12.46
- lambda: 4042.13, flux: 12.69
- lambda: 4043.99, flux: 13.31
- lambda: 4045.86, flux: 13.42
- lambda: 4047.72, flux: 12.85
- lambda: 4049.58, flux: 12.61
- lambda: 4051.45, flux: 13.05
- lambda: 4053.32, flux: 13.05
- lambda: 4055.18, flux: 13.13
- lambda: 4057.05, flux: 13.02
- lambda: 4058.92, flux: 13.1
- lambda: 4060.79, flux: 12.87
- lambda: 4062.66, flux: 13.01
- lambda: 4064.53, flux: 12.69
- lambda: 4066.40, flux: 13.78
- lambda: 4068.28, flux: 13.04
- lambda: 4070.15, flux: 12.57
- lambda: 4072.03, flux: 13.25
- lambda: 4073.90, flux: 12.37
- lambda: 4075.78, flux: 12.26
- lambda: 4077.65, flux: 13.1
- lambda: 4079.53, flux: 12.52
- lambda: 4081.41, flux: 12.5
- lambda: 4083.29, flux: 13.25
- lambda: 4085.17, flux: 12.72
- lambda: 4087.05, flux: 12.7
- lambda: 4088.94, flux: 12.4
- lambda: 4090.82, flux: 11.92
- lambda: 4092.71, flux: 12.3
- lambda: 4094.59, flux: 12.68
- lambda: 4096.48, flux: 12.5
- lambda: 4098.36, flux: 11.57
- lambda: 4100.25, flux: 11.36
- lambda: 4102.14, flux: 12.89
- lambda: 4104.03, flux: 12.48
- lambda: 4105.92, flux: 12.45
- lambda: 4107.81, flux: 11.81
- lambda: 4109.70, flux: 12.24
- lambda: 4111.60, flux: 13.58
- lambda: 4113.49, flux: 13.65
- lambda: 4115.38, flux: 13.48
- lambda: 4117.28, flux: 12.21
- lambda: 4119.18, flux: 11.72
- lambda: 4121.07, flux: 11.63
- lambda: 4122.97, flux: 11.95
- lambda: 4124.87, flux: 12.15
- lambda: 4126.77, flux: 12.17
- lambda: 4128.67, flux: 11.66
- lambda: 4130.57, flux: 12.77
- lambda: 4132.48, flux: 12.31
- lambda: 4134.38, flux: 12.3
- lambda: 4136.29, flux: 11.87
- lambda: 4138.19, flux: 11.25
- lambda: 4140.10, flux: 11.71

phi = 0.069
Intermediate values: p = -0.06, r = 0.004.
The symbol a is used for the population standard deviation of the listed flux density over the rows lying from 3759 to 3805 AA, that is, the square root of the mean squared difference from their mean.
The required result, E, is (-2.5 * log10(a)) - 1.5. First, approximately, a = 0.592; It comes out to -0.93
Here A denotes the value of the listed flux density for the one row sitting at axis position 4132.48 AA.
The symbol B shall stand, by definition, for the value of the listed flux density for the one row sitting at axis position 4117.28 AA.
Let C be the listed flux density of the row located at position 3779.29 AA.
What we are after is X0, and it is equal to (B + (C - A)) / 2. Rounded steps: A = 12.31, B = 12.21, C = 11.27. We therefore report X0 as 5.6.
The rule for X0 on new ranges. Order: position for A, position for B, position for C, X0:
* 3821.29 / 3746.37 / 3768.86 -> 5.7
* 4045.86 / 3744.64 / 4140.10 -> 5.1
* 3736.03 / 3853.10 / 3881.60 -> 7.1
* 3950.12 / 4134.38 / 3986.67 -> 6.1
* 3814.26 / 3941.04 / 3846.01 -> 6.8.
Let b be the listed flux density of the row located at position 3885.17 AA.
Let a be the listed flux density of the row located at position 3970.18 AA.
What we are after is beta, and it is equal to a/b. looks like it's 1.01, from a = 11.23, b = 11.13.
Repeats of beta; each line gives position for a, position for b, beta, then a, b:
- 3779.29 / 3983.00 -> 0.92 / 11.27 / 12.2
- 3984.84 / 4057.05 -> 0.93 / 12.12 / 13.02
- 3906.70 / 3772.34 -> 0.96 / 10.8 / 11.24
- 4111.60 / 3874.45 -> 1.01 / 13.58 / 13.45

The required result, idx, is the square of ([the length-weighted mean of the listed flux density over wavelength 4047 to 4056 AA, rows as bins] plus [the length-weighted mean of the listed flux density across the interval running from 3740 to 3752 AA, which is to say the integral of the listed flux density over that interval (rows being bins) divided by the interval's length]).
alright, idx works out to 596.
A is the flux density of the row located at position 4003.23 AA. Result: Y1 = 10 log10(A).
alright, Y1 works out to 10.9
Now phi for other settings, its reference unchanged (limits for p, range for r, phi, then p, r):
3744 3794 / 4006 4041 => 0.035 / -0.06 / -0.027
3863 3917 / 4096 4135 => 0.011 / -0.01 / -0.018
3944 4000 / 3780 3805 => 0.048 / -0.03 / -0.077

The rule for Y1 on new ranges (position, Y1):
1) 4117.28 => 10.9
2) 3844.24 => 11.3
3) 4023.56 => 10.6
